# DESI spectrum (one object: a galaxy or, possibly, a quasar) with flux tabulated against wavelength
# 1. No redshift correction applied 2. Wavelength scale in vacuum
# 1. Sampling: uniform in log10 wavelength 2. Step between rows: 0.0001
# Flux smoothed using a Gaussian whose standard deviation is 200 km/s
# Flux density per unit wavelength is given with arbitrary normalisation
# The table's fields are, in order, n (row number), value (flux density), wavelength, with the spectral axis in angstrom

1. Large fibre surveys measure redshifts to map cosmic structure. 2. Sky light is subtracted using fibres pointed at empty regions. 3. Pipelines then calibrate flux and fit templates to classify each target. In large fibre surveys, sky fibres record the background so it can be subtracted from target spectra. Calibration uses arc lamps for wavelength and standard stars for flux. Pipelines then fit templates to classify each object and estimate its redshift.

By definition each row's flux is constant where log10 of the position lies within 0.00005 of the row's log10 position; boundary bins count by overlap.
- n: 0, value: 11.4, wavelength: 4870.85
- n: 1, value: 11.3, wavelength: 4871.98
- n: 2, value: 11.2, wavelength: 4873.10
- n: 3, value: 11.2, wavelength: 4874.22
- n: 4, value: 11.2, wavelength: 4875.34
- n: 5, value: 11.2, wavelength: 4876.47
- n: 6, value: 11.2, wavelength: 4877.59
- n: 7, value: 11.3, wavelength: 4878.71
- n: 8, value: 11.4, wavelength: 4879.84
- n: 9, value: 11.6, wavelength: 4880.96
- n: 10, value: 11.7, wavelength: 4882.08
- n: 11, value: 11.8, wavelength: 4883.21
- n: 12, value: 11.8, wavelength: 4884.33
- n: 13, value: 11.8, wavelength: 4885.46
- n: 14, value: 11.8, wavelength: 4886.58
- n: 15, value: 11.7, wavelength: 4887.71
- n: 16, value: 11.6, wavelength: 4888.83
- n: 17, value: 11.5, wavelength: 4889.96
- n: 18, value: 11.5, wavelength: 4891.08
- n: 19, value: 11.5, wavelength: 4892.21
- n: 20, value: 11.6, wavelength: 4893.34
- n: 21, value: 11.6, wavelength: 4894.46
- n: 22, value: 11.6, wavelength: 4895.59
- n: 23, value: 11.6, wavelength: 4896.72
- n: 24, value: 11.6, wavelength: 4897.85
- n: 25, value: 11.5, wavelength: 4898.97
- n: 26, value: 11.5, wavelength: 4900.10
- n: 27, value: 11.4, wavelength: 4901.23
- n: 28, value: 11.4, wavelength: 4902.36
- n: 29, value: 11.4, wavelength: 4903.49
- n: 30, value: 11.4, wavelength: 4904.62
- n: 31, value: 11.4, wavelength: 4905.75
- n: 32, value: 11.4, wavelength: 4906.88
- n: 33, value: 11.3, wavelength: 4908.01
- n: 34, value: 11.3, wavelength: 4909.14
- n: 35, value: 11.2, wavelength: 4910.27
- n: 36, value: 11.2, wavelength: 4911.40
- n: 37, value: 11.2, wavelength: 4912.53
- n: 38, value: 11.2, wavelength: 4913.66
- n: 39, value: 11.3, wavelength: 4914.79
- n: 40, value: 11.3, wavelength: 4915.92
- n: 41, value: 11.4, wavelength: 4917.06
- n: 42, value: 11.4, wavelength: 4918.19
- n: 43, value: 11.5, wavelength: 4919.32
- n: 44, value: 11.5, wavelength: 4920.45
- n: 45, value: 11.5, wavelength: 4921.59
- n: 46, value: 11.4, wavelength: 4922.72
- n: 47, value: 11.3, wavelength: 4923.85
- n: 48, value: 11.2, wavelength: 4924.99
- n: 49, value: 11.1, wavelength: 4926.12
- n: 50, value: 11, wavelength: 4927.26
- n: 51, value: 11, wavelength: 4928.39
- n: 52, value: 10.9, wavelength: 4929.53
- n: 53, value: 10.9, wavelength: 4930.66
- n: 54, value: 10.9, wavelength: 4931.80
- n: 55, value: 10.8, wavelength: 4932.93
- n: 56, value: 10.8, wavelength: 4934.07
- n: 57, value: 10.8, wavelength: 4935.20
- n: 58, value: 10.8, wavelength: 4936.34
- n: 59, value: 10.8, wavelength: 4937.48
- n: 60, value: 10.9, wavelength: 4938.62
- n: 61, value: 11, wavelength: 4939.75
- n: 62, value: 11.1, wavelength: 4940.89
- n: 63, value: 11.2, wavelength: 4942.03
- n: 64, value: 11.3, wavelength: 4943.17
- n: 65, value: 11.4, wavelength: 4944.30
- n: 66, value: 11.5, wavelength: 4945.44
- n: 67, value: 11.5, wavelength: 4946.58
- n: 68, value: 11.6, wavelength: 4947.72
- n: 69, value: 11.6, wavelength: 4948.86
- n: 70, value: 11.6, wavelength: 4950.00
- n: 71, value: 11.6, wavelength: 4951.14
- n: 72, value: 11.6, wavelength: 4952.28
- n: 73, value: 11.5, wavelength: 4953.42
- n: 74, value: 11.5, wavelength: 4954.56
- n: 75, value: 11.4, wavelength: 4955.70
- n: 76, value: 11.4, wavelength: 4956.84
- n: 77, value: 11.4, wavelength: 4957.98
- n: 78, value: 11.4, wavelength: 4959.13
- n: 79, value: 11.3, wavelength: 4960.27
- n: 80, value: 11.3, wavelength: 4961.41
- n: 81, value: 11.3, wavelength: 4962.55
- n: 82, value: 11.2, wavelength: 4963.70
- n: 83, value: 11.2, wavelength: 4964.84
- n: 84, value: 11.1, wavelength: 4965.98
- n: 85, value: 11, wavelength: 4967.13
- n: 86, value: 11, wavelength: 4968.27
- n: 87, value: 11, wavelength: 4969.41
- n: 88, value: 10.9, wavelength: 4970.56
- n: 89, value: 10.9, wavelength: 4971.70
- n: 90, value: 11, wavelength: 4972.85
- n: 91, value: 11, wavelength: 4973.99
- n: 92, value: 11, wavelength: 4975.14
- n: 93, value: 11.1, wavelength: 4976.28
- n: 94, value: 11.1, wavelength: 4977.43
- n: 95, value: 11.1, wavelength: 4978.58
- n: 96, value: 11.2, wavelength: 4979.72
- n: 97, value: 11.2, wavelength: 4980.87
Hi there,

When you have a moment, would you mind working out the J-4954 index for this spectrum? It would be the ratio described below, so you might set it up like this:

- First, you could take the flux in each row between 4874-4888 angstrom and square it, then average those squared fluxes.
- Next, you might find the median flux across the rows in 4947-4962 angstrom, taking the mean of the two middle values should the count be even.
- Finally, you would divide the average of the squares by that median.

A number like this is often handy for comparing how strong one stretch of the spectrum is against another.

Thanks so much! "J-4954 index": 11.54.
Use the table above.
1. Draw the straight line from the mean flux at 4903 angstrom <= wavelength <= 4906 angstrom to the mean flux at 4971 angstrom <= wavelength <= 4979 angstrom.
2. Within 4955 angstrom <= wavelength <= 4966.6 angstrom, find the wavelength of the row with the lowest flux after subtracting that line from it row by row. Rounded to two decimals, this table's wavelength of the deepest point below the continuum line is 4965.98 angstrom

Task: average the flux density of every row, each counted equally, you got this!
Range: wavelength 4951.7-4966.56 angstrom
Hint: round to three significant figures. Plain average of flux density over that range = 11.4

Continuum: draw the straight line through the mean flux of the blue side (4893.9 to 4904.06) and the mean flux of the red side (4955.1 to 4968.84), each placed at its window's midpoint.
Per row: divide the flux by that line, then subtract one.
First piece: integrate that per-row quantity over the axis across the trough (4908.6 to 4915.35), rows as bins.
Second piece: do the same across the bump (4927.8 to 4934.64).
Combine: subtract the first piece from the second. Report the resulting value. -0.2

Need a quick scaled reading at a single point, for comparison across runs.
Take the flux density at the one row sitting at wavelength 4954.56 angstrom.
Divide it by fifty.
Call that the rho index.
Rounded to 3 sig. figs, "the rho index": 0.230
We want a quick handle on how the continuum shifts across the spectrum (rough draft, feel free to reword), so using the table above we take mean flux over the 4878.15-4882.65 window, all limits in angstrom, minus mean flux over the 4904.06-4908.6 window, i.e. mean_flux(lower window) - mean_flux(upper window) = 0.12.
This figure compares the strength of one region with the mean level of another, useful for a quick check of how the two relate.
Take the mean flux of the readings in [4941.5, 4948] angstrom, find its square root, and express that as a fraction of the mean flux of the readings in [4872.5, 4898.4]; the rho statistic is 0.293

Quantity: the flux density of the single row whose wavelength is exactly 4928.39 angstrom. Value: 11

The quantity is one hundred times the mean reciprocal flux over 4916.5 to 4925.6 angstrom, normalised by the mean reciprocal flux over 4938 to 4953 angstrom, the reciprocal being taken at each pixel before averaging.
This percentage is 99.8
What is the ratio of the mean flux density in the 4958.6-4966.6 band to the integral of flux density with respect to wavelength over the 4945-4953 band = 0.122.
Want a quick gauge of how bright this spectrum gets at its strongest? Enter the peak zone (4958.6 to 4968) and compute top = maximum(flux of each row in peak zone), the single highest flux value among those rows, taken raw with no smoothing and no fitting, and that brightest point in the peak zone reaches 11.4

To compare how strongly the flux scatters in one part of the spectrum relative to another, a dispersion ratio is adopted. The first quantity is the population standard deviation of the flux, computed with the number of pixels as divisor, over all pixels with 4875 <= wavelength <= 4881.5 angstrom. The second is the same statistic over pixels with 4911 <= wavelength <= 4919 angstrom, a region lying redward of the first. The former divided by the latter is 1.8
